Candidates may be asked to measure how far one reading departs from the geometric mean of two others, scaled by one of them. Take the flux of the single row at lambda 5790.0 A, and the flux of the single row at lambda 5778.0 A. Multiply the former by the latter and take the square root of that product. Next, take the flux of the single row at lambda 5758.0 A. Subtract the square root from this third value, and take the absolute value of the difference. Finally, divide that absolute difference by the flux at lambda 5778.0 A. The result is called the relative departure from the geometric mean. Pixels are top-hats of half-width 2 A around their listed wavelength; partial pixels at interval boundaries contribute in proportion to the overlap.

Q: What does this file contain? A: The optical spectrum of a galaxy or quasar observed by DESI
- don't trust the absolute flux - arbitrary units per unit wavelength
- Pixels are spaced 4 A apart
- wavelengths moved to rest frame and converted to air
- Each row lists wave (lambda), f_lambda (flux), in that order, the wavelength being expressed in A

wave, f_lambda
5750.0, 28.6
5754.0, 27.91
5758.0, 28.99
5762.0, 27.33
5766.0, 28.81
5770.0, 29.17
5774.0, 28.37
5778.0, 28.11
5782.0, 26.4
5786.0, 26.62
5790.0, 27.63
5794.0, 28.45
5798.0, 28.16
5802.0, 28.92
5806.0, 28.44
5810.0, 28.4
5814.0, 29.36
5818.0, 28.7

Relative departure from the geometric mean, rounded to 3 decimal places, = 0.040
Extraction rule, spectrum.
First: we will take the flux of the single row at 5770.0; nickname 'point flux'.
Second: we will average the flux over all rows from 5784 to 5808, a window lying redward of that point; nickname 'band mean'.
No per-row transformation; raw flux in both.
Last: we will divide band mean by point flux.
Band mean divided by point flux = 0.96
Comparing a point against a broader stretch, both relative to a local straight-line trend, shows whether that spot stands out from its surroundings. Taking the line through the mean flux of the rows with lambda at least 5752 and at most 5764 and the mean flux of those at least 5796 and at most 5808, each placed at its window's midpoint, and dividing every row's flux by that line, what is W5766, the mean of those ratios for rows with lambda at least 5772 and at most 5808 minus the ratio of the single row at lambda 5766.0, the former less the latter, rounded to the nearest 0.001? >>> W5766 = -0.041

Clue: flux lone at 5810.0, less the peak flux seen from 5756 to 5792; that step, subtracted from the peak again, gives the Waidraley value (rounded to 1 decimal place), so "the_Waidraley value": 29.9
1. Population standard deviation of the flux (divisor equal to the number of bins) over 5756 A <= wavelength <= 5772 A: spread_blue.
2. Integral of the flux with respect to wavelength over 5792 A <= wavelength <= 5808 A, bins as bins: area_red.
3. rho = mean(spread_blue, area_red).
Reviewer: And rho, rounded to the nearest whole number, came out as 228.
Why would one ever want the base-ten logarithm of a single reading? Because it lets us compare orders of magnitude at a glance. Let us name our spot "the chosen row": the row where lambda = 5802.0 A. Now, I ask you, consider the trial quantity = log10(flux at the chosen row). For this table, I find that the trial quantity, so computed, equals 1.461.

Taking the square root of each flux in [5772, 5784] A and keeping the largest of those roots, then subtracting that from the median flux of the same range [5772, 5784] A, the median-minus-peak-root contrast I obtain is 22.8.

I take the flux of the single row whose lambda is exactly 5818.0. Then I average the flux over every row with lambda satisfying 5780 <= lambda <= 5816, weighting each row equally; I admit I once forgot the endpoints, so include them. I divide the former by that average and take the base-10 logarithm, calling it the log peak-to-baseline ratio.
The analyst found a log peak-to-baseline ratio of 0.010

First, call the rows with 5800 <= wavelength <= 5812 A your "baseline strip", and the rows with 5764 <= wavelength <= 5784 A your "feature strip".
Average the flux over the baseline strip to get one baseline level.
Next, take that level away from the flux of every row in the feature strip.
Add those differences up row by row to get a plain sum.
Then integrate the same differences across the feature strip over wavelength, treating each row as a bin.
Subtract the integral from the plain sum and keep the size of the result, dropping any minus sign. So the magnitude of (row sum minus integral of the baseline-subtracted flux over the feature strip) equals 6.2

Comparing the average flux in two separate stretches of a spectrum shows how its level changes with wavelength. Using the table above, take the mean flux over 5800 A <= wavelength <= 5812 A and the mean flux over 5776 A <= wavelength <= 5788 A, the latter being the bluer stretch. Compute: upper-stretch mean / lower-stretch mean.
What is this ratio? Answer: 1.06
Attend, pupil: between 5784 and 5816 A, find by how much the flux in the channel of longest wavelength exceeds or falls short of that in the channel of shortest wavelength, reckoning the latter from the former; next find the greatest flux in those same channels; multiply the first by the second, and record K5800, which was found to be 80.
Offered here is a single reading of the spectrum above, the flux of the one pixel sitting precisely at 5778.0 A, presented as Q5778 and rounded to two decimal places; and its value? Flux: 28.11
